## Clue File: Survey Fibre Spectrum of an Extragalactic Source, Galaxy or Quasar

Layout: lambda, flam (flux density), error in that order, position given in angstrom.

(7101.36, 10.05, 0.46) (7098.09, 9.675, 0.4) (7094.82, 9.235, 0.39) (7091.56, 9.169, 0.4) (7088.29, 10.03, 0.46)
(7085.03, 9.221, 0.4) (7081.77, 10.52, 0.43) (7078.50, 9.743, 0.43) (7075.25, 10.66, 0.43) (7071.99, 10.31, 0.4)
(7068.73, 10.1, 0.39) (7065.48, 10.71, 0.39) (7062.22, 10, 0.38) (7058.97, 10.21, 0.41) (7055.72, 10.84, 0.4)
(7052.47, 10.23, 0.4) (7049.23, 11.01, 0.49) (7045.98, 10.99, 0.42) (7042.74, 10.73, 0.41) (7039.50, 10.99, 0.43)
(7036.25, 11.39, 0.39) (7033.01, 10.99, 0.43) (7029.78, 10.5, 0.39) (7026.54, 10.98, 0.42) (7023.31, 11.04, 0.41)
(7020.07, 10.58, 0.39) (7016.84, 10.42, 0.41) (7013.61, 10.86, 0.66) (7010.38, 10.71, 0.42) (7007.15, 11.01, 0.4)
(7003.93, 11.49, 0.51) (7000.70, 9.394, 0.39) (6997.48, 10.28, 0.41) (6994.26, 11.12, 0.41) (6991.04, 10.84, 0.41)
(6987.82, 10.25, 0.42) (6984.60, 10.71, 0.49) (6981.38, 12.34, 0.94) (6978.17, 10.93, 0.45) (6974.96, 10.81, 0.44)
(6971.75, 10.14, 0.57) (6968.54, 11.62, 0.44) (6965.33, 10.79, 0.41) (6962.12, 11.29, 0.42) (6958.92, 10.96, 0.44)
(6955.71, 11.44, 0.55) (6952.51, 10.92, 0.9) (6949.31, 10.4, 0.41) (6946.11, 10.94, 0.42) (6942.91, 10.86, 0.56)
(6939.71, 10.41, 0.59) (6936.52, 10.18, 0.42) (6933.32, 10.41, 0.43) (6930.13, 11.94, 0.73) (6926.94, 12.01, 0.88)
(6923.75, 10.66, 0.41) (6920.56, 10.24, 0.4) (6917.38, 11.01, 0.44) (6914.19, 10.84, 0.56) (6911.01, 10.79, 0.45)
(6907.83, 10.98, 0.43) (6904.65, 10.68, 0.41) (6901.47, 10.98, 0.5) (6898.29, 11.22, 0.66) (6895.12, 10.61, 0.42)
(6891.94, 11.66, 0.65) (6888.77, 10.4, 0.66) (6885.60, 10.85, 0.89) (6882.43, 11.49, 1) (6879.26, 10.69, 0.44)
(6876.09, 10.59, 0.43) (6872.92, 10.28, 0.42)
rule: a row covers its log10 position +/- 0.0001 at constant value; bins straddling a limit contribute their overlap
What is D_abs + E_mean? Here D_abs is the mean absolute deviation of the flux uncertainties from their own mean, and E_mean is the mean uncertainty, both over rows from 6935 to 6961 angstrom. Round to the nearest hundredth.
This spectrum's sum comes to 0.65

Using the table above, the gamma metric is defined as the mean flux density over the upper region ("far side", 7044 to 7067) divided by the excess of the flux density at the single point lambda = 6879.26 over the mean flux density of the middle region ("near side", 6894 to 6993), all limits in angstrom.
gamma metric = -48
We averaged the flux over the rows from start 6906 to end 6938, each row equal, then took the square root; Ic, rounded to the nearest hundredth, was 3.30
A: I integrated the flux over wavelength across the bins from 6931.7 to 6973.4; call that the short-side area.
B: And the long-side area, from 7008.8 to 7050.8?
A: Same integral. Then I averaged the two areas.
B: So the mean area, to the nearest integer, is 453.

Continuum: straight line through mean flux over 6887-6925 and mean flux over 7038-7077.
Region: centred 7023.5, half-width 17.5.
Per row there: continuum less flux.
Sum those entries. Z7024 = -2.6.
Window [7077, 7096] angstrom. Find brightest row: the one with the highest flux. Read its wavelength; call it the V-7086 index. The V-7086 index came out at 7081.77 angstrom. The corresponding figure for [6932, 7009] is 6981.38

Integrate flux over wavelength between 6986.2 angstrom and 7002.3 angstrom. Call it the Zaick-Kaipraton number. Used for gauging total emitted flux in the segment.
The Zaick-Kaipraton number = 167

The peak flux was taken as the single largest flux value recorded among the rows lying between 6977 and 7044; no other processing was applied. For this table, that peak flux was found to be 12.34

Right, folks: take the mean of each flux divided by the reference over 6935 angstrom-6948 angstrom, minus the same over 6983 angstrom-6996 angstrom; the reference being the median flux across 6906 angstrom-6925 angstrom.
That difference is -0.012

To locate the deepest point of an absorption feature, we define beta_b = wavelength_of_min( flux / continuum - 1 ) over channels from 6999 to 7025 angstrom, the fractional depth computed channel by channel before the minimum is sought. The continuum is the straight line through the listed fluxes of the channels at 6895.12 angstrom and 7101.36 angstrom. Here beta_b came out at 7000.70 angstrom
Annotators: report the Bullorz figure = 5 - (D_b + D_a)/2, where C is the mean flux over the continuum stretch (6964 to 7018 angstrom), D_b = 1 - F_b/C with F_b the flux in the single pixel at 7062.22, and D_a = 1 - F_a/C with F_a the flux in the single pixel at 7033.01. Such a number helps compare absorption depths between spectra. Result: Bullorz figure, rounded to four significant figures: 4.971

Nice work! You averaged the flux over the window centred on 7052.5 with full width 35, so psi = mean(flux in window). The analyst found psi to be 10.7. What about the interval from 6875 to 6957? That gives 10.9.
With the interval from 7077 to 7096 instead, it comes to 9.7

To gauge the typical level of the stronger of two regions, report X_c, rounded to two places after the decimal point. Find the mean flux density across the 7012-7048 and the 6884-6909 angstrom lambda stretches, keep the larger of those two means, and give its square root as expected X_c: 3.30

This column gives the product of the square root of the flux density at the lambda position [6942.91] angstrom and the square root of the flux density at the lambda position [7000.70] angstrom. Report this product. 10.1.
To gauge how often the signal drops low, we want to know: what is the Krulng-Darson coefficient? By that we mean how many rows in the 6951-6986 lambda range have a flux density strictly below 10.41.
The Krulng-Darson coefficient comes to 1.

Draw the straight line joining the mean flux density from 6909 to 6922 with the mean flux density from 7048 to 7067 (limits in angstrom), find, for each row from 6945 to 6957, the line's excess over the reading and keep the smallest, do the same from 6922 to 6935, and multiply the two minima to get 1.0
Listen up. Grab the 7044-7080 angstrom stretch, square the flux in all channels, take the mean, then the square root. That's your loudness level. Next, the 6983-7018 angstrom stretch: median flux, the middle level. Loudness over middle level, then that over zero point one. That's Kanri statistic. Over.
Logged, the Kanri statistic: 9.8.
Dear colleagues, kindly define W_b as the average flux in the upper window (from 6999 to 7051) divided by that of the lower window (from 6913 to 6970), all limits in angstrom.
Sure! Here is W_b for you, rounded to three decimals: 0.989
